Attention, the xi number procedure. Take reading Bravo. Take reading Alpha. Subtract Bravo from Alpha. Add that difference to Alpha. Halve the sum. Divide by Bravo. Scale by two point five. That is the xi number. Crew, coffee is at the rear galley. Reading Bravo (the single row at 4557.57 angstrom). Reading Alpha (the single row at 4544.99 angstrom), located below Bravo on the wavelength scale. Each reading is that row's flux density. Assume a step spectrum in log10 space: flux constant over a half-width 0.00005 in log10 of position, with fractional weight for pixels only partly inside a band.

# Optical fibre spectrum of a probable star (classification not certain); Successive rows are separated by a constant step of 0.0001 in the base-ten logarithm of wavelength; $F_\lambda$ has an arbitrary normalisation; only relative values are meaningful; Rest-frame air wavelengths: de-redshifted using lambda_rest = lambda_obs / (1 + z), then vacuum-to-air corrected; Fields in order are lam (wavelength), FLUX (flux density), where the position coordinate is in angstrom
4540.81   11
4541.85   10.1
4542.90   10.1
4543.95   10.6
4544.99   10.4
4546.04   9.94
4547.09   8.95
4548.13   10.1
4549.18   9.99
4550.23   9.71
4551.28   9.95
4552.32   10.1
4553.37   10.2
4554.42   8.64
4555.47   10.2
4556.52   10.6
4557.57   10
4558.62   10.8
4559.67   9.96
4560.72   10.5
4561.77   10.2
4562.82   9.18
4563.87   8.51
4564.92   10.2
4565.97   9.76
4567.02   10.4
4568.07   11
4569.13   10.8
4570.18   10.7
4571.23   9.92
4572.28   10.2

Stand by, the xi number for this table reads 1.35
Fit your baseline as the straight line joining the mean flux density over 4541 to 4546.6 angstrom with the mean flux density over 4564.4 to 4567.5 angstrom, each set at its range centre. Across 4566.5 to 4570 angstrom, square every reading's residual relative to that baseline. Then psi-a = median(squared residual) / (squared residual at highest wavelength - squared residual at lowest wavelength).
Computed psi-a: 1.2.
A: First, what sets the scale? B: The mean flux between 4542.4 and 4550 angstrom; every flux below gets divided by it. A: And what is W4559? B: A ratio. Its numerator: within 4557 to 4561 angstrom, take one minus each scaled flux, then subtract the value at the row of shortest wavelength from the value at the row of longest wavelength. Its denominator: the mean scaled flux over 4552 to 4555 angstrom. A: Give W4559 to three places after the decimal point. -0.052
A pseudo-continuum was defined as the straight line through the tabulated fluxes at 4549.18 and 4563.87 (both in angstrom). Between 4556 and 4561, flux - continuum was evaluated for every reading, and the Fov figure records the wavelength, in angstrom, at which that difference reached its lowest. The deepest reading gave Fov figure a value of 4557.57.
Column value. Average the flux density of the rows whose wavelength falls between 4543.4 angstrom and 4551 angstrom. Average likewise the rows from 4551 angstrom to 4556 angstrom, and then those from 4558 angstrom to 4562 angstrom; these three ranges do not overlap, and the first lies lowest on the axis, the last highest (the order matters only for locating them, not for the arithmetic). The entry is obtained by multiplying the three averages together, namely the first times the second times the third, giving 1013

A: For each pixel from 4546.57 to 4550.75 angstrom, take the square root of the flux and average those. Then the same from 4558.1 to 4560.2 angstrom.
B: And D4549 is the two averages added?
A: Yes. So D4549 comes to 6.33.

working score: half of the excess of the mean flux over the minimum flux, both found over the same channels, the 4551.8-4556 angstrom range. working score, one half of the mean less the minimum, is 0.57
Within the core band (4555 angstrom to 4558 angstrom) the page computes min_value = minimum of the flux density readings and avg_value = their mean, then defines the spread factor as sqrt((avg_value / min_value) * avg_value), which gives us 3.25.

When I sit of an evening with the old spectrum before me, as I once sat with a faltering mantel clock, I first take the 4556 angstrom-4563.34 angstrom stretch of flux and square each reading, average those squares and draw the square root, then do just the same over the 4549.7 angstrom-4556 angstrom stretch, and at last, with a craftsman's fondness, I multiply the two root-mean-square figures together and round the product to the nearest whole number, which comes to 100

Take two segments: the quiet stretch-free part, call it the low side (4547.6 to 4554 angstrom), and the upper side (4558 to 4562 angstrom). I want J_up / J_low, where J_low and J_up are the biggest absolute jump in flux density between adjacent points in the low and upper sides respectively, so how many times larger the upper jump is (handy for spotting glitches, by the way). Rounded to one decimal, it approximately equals 3.0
